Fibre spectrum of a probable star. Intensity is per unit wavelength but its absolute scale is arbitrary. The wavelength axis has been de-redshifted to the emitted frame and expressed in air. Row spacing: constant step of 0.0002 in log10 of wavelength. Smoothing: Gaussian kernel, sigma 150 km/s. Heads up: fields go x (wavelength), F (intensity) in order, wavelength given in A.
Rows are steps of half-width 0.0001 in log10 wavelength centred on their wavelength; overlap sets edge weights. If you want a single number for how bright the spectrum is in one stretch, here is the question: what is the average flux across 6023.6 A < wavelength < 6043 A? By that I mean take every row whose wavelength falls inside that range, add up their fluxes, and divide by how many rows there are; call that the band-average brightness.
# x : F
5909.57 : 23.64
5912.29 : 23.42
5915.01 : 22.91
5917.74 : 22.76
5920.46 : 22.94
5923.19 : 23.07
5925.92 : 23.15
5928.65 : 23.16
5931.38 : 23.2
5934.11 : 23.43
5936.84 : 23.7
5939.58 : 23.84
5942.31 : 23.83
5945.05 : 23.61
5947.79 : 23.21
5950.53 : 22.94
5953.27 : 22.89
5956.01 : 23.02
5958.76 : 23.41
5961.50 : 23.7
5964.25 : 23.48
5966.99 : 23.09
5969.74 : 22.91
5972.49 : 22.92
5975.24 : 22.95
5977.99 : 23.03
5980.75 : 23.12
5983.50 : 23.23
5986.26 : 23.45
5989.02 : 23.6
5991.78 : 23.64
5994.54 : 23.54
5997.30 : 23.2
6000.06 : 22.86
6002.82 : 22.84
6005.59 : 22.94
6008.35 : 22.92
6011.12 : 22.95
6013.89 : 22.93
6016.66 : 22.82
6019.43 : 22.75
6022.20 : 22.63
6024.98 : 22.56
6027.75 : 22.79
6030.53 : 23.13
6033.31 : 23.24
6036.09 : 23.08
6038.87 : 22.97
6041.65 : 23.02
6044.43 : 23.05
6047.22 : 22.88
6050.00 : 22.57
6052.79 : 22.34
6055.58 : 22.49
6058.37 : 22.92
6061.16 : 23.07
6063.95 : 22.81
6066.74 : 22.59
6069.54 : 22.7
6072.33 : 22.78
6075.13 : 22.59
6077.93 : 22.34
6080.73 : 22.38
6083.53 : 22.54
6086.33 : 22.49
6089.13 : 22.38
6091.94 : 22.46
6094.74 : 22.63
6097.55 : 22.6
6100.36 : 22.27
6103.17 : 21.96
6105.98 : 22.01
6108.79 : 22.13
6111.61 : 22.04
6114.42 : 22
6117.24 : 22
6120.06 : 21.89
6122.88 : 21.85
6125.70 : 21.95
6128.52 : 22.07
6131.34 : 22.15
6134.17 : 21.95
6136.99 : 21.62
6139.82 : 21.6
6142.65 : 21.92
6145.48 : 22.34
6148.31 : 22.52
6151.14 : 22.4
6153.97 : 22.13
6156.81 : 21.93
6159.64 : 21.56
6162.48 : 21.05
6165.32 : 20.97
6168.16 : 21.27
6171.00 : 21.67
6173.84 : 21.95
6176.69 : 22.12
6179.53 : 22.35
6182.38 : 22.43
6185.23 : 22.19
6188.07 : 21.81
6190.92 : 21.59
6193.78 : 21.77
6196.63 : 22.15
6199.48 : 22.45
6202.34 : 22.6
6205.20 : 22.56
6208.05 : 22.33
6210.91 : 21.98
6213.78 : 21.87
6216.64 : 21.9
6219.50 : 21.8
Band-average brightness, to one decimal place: 23.0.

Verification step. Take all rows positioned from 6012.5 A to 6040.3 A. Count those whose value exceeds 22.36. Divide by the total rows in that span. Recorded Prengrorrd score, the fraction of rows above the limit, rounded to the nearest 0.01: 1.00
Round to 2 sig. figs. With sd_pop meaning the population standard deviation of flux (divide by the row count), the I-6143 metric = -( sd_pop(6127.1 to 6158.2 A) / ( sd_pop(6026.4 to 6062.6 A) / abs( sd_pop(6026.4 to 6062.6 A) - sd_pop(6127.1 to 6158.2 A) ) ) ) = -0.024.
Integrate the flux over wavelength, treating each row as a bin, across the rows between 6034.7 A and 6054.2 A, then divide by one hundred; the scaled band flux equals 4.45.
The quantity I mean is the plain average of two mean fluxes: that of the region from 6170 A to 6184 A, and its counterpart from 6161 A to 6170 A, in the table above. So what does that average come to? 21.6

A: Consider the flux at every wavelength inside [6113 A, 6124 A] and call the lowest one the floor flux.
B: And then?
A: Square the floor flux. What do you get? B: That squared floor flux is 477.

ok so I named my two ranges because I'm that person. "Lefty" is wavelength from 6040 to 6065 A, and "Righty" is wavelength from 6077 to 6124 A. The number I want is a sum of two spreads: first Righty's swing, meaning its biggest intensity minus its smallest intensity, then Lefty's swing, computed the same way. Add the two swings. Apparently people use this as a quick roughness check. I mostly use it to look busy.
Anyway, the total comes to 1.51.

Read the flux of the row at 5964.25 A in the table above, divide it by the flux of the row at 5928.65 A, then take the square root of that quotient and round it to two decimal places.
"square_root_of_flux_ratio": 1.01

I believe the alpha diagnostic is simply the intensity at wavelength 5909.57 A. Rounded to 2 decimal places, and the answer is 23.64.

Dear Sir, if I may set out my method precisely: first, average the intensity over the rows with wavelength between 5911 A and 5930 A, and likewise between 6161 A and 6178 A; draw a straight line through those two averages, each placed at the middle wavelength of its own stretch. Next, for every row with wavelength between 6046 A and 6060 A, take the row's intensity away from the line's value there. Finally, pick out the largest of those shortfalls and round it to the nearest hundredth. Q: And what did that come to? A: -0.11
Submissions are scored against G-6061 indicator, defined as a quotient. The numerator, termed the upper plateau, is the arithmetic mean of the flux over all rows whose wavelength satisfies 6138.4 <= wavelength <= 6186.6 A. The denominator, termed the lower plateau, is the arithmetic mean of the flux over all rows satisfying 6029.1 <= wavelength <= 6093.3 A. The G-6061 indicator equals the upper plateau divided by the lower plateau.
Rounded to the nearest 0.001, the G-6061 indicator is 0.964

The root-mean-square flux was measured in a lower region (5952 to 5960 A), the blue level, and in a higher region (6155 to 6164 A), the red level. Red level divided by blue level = 0.931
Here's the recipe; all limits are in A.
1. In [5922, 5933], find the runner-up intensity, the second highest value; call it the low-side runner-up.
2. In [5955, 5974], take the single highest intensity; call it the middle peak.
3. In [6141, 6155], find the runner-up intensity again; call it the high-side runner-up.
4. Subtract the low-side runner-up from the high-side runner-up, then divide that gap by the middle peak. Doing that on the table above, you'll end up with -0.032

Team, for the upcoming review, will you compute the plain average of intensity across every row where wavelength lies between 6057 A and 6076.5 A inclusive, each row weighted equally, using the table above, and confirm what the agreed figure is 22.8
